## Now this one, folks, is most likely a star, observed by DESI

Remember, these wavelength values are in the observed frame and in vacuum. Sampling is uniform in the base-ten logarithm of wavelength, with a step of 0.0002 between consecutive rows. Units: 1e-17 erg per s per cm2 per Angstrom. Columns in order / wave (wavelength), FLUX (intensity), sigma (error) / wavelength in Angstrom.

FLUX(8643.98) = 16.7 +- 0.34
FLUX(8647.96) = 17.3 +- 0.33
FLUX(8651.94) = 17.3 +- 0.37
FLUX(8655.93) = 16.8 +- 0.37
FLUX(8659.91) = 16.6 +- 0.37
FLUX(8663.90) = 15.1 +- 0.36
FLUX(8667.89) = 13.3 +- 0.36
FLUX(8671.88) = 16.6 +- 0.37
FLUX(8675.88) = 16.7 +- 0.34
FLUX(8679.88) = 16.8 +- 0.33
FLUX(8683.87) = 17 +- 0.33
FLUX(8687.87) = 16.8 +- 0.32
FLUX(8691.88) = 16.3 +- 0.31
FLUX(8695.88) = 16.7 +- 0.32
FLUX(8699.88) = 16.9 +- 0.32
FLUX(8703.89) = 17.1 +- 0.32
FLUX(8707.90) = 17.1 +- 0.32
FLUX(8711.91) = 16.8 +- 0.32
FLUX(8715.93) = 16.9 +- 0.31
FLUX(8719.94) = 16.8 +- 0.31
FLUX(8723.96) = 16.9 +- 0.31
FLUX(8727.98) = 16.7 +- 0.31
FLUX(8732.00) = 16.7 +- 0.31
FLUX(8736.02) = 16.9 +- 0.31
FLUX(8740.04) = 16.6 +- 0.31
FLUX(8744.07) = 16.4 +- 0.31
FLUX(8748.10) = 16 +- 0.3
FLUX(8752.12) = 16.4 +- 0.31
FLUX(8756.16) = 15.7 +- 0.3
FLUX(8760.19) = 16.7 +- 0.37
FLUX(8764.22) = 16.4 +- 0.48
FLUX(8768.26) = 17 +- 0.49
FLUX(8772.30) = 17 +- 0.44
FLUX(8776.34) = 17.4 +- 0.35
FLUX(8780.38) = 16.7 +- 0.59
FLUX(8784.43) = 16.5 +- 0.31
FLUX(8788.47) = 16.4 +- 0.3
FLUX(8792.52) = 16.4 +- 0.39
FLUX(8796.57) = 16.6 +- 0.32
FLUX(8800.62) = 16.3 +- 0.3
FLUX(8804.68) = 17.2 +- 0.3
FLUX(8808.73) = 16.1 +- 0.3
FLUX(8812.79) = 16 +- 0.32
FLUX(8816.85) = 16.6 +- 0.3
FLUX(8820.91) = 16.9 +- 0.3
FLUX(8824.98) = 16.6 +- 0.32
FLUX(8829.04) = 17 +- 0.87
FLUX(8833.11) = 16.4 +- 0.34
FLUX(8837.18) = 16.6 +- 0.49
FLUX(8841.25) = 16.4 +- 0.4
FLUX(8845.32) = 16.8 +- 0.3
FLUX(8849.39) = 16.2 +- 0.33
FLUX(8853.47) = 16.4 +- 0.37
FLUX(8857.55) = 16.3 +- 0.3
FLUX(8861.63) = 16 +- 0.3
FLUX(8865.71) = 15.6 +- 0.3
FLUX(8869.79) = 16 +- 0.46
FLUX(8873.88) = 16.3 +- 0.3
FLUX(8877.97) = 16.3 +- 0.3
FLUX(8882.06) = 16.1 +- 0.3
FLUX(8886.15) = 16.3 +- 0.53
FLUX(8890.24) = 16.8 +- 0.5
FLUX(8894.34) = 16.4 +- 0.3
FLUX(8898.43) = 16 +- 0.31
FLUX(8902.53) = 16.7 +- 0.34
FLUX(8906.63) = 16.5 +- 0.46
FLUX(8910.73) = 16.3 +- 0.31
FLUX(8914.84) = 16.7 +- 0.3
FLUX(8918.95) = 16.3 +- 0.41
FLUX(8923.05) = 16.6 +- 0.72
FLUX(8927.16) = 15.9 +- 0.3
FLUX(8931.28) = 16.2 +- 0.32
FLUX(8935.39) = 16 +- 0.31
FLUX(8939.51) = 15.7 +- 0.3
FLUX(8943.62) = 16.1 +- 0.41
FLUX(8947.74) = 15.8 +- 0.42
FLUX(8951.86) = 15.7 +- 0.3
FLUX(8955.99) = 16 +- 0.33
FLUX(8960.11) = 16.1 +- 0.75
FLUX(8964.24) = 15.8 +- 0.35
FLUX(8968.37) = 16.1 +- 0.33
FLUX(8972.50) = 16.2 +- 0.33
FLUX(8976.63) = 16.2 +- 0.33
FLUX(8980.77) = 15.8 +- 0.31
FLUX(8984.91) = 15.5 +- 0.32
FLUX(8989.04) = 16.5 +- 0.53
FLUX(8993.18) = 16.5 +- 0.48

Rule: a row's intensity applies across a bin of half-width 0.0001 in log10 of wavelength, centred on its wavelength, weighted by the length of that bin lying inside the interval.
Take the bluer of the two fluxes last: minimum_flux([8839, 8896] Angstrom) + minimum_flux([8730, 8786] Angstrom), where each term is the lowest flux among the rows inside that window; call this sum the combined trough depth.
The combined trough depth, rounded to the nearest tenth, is 31.3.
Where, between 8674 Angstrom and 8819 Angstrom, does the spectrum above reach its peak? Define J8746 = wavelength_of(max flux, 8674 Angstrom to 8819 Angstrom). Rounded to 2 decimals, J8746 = 8776.34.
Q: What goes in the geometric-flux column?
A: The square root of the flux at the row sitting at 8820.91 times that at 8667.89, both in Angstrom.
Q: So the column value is 15.0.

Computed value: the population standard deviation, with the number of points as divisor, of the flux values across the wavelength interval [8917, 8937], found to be 0.24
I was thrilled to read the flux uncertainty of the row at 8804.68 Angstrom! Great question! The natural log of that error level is -1.20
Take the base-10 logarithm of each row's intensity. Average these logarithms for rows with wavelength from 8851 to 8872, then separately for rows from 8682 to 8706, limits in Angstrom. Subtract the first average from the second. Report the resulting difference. 0.020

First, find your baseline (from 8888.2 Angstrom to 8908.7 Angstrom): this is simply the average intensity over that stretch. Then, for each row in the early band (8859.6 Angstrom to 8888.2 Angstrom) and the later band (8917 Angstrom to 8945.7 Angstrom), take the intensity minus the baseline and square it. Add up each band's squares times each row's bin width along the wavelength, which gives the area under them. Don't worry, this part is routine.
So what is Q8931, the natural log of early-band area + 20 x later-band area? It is 4.8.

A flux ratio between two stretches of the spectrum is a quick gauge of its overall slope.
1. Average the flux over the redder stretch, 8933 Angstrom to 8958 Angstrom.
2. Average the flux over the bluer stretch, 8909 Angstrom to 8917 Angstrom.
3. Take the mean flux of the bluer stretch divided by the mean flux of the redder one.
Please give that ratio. 1.04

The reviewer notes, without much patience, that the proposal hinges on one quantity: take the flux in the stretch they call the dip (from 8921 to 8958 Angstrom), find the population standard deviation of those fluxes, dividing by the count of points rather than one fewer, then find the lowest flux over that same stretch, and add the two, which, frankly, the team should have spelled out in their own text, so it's 16.0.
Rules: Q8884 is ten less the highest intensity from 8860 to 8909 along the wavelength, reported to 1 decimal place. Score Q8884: -6.8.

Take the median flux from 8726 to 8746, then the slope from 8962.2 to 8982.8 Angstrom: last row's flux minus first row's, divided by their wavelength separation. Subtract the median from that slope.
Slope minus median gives -16.7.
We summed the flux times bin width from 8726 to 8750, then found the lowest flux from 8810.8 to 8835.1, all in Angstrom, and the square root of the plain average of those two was 14.4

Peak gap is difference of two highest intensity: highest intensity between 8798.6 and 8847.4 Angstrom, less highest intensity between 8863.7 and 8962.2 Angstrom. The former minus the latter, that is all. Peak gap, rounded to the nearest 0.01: 0.40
